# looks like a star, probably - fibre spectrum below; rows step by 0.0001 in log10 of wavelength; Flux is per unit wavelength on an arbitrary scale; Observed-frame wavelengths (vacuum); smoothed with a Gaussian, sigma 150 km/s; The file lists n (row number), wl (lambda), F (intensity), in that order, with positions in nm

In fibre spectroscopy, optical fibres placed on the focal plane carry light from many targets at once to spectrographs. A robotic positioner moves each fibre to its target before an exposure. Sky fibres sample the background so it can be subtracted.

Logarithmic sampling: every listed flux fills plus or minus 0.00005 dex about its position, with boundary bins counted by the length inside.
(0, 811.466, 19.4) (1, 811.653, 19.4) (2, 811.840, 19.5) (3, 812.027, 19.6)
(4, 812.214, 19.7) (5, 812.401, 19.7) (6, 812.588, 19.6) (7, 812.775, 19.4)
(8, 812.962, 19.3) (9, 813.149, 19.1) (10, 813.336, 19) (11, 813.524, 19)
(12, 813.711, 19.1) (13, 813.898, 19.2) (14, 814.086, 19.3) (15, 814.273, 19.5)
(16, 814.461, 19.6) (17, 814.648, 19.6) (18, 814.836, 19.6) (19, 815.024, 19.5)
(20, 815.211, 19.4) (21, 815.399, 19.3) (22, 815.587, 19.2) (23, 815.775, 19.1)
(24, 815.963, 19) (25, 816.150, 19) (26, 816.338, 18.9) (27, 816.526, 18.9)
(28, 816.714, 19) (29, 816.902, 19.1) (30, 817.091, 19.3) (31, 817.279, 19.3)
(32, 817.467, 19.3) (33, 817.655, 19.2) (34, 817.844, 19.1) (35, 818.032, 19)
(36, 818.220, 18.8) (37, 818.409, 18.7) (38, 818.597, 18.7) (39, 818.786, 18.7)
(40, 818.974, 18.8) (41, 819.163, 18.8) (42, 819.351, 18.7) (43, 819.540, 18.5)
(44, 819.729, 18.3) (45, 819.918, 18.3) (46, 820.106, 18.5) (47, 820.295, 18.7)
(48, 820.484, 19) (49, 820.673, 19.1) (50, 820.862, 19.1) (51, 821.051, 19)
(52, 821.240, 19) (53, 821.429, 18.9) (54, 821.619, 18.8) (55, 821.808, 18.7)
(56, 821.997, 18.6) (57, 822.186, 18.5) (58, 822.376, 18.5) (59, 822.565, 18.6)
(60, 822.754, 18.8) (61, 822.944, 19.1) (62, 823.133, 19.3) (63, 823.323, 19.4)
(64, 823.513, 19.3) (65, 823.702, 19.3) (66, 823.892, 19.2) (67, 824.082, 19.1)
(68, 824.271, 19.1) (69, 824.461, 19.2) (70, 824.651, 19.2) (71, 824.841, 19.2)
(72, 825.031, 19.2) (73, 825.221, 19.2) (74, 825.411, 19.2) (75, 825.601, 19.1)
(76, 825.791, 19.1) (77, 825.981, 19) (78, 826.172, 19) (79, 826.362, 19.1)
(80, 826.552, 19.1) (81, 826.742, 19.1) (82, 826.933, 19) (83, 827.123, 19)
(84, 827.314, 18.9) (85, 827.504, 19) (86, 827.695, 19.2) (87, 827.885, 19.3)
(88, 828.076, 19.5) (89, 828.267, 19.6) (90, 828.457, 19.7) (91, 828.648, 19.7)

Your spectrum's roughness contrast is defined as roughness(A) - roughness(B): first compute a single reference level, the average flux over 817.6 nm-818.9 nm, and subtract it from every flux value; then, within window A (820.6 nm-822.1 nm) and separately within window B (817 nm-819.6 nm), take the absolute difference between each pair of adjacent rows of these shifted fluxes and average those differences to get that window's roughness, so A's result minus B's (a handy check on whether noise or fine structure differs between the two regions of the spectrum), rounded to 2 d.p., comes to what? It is -0.01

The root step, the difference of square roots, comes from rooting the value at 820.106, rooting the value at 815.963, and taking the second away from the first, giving -0.06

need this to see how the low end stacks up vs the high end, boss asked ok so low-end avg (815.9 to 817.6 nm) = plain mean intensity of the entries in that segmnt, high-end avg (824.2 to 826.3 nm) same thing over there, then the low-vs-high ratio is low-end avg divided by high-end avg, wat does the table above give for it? 0.998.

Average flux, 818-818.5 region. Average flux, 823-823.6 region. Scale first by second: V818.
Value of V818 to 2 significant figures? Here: 0.97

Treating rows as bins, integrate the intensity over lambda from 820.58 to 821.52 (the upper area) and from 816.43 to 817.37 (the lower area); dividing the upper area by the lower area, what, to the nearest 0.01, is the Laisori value 1.00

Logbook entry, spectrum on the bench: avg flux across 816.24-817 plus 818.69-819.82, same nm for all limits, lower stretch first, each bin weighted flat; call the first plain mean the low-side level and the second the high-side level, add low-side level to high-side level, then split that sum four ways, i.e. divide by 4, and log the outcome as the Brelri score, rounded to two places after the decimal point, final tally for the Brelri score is 9.40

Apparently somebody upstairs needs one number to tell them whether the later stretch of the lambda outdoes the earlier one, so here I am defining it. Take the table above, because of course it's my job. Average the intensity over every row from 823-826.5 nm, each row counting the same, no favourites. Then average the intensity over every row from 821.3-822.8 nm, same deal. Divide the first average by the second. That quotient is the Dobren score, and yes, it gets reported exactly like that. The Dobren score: 1.03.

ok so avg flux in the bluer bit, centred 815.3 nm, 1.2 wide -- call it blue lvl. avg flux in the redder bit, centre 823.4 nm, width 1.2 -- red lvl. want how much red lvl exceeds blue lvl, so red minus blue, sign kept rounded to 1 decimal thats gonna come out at -0.1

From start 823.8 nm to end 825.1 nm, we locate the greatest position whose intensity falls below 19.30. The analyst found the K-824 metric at 825.031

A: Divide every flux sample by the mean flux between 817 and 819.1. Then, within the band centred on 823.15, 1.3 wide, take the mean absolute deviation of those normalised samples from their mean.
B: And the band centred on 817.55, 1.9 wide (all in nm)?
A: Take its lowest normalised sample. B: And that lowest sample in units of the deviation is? 78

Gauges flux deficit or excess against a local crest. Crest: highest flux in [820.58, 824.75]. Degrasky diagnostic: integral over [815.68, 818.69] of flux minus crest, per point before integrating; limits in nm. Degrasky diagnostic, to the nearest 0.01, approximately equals -1.13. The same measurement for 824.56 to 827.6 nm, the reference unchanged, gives -0.95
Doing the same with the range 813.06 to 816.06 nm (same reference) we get -0.36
